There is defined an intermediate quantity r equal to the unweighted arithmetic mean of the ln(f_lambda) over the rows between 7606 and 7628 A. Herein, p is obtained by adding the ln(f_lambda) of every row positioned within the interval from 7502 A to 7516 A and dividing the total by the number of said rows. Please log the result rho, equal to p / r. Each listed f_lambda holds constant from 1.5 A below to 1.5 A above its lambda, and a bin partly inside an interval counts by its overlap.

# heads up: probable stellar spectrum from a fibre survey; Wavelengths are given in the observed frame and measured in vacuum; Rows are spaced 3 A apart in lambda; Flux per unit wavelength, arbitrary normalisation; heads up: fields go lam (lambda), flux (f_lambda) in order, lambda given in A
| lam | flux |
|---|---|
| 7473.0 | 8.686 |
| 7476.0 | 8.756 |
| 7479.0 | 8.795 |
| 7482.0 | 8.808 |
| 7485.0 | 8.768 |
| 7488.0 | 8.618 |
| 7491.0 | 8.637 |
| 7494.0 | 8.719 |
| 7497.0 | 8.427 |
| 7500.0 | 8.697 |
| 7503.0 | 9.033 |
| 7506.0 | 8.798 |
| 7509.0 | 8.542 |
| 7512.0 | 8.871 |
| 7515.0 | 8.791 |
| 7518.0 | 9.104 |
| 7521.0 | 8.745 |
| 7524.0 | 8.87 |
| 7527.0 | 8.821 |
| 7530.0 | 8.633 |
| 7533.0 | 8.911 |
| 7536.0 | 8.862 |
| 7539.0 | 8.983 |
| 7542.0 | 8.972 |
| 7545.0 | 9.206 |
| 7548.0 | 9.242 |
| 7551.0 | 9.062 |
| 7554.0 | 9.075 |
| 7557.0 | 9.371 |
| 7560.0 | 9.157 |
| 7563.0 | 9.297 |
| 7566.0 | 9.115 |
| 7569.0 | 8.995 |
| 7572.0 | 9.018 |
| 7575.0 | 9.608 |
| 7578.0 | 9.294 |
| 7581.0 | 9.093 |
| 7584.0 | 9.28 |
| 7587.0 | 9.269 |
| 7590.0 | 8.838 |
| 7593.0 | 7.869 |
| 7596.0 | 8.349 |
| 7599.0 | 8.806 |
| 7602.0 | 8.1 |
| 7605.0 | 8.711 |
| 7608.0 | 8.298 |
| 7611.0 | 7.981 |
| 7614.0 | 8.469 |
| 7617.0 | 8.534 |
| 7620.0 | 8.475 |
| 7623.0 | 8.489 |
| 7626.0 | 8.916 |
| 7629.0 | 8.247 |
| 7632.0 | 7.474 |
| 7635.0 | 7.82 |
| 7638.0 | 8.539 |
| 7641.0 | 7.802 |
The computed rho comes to 1.02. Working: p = 2.18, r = 2.13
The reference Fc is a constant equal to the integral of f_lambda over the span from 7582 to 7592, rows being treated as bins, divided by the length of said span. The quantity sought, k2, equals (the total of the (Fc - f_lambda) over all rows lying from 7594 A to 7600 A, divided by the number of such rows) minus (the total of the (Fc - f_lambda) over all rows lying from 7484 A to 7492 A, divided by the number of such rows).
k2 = 0.1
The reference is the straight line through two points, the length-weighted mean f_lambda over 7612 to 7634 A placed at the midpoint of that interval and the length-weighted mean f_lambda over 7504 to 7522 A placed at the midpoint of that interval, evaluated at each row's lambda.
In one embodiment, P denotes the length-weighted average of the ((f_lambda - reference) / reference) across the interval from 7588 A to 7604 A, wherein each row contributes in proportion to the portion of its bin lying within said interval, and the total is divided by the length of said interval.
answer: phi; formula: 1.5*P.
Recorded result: -0.01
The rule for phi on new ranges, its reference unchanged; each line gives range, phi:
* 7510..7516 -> 0.00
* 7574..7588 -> 0.14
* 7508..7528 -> 0.01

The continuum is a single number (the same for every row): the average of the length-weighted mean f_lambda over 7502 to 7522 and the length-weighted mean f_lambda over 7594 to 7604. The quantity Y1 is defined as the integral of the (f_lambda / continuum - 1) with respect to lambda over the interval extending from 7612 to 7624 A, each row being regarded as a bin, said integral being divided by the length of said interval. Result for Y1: -0.02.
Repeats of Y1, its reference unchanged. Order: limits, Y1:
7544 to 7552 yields 0.06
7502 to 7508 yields 0.03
